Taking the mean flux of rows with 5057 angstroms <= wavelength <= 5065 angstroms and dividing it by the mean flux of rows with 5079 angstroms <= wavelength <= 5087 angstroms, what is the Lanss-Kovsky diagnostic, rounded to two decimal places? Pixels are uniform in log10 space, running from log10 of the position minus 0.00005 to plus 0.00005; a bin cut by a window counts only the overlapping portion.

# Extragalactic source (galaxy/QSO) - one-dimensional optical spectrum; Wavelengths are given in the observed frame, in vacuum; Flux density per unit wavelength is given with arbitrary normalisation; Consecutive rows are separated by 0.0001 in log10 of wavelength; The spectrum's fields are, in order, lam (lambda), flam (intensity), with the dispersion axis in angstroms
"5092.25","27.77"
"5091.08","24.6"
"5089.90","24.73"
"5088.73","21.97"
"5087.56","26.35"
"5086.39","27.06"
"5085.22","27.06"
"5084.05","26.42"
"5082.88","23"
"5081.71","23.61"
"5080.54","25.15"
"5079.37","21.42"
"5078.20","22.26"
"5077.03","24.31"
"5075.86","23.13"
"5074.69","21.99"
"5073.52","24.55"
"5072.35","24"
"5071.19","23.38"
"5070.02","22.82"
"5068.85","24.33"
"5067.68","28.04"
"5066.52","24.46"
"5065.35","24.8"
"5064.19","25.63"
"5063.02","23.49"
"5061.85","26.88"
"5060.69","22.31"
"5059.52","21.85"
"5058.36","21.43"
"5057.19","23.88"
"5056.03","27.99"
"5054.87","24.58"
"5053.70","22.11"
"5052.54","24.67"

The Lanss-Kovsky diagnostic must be 0.95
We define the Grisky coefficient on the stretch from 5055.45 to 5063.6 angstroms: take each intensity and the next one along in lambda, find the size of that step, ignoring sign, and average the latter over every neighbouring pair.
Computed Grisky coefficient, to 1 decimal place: 2.6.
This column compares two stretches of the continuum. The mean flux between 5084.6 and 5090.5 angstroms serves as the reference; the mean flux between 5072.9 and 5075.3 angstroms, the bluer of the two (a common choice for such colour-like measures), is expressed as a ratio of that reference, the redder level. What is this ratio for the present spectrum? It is 0.91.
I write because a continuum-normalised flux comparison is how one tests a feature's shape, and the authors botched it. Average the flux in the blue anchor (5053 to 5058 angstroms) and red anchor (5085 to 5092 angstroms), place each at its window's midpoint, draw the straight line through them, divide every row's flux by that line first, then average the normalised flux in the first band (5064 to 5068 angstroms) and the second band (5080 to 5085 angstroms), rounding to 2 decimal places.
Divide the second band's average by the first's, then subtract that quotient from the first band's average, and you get 0.09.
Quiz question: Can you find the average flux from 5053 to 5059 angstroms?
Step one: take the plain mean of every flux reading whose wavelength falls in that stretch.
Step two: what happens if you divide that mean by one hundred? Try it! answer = 0.240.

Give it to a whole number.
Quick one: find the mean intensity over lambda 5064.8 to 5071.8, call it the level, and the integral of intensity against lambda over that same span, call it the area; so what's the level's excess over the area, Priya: -148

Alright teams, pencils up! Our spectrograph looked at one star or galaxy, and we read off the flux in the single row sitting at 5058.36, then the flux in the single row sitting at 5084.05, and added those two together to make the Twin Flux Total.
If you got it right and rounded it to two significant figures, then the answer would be 48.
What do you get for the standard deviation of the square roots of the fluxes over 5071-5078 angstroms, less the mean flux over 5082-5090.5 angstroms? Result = -25.1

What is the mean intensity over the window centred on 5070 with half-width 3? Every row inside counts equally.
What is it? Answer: 24.5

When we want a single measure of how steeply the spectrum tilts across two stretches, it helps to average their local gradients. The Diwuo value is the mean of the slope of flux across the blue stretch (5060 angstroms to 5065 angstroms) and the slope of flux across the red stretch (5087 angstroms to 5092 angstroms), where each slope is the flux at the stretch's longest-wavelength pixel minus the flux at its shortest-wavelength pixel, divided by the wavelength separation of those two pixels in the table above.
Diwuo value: 0.23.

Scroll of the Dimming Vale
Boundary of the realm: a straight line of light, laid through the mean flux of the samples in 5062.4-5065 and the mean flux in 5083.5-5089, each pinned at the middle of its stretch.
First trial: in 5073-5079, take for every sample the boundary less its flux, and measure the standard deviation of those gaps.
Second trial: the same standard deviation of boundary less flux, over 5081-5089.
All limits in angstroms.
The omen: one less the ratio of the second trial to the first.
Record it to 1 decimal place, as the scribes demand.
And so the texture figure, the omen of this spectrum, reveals -0.8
